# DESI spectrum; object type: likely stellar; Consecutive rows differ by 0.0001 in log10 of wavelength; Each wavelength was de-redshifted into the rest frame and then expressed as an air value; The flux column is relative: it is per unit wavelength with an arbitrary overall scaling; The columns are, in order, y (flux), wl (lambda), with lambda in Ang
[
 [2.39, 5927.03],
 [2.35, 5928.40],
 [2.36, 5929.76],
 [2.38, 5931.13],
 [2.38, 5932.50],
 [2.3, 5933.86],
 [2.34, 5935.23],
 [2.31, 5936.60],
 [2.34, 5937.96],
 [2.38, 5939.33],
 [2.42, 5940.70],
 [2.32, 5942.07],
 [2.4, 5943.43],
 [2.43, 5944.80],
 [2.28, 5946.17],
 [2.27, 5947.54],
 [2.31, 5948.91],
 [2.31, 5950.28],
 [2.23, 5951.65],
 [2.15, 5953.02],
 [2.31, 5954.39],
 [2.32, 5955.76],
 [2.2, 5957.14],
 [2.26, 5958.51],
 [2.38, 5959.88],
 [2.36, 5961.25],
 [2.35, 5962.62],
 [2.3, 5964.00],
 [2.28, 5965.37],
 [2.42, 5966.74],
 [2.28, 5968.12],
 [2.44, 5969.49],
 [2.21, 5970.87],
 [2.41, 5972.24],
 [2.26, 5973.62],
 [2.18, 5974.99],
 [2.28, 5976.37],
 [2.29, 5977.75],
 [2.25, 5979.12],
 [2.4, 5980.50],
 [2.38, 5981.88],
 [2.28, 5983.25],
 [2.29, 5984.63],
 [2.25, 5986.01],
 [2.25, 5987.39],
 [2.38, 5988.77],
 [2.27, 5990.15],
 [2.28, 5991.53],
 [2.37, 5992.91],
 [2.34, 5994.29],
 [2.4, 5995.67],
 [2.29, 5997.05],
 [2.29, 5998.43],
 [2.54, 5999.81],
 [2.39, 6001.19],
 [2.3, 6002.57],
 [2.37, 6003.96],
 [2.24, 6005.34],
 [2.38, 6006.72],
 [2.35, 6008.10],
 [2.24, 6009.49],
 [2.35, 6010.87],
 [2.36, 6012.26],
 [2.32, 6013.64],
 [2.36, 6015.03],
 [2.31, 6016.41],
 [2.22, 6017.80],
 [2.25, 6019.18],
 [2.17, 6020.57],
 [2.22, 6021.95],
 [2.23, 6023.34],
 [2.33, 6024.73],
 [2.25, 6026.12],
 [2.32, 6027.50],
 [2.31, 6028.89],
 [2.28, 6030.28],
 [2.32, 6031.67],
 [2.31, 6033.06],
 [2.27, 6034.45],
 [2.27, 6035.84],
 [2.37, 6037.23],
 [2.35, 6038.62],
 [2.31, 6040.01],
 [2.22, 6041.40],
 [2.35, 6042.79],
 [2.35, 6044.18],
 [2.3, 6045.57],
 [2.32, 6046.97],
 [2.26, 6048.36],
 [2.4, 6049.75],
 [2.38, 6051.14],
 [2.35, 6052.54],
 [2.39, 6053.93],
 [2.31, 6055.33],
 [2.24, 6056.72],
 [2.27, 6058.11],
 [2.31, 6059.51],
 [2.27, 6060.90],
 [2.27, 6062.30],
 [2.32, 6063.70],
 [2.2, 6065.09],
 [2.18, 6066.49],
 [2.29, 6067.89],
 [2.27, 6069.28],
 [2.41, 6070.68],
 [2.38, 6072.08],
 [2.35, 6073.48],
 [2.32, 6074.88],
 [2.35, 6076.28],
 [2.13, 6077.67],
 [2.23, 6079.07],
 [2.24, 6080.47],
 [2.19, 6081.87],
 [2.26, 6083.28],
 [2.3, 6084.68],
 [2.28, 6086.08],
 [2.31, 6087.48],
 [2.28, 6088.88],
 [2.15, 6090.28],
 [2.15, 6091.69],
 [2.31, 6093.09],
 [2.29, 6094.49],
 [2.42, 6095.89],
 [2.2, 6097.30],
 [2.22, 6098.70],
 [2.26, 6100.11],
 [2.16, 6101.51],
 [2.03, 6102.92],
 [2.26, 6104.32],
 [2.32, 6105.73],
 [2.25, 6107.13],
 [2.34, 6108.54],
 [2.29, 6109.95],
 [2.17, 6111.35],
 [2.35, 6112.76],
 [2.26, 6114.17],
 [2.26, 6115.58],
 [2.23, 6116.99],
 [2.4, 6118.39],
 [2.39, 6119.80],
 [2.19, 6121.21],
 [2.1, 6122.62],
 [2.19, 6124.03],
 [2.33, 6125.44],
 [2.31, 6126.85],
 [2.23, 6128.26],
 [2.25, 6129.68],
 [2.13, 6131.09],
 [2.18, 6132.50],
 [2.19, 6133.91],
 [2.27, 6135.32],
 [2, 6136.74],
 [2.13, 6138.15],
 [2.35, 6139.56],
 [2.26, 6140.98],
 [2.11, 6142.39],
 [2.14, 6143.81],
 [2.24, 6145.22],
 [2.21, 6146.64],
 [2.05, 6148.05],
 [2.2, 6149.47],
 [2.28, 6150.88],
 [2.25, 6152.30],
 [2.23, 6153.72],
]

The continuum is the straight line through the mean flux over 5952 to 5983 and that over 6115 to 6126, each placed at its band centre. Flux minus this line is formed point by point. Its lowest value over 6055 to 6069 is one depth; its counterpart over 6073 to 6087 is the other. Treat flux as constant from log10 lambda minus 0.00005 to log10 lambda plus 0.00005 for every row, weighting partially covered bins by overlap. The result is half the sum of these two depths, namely -0.120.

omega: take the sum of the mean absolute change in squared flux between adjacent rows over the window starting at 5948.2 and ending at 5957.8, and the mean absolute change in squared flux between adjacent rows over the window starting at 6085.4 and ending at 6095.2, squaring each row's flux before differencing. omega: 0.61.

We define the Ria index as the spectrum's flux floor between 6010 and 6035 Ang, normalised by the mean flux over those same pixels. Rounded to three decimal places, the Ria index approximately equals 0.949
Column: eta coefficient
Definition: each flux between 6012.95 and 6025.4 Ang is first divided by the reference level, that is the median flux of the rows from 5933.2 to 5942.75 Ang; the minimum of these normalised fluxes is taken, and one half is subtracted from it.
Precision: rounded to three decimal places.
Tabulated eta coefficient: 0.427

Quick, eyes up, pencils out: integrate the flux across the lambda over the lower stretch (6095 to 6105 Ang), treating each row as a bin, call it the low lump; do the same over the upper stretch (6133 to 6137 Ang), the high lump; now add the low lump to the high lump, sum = 31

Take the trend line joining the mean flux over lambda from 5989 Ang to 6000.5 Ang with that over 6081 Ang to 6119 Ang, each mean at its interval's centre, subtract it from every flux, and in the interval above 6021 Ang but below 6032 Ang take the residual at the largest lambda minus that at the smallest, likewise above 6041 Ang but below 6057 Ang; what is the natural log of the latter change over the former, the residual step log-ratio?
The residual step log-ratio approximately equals -1.2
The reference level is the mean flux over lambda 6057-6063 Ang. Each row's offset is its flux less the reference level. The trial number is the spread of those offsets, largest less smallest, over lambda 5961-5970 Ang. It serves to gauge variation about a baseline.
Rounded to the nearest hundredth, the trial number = 0.16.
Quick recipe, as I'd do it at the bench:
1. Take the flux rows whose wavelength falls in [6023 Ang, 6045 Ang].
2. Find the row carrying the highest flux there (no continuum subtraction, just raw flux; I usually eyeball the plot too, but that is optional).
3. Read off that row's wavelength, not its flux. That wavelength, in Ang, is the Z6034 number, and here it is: 6037.23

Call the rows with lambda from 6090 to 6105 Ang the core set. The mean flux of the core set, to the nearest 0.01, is 2.22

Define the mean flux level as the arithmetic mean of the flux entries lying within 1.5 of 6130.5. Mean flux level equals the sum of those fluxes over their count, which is 2.19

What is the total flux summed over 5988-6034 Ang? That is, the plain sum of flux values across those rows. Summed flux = 76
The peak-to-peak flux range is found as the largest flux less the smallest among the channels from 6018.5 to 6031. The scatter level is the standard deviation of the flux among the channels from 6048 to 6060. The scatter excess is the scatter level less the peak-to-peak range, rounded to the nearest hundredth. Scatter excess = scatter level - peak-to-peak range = -0.10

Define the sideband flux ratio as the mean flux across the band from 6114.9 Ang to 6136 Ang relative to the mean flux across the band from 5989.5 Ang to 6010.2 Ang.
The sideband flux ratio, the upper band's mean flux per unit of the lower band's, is 0.96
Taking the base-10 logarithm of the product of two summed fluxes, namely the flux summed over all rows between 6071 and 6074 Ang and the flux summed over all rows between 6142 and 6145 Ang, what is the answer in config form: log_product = 1.30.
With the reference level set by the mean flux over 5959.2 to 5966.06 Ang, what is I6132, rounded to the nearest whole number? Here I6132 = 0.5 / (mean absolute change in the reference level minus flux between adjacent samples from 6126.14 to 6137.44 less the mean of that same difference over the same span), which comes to -10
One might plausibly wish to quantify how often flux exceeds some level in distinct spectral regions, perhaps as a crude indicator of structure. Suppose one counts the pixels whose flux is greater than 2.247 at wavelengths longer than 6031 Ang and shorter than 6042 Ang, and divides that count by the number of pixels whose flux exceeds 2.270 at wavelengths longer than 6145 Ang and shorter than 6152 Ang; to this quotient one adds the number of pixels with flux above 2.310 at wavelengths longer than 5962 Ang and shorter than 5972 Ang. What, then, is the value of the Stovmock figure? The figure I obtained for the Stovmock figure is 10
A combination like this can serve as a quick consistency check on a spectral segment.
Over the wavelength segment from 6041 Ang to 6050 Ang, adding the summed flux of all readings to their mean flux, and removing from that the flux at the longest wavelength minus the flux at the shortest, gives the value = 18.3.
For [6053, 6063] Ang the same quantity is 18.5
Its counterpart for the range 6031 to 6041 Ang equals 18.5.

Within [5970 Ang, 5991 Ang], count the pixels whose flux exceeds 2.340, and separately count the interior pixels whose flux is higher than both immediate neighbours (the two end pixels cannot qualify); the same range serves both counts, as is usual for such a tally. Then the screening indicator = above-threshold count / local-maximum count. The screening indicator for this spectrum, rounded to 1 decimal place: 0.8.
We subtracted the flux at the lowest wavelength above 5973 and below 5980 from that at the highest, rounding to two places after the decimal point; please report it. -0.01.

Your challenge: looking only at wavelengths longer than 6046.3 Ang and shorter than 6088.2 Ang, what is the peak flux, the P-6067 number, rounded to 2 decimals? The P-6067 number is 2.41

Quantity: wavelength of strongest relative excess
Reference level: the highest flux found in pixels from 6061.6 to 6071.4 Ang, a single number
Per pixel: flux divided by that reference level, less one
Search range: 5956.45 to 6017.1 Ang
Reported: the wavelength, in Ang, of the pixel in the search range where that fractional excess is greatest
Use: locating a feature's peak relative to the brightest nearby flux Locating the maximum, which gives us 5999.81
